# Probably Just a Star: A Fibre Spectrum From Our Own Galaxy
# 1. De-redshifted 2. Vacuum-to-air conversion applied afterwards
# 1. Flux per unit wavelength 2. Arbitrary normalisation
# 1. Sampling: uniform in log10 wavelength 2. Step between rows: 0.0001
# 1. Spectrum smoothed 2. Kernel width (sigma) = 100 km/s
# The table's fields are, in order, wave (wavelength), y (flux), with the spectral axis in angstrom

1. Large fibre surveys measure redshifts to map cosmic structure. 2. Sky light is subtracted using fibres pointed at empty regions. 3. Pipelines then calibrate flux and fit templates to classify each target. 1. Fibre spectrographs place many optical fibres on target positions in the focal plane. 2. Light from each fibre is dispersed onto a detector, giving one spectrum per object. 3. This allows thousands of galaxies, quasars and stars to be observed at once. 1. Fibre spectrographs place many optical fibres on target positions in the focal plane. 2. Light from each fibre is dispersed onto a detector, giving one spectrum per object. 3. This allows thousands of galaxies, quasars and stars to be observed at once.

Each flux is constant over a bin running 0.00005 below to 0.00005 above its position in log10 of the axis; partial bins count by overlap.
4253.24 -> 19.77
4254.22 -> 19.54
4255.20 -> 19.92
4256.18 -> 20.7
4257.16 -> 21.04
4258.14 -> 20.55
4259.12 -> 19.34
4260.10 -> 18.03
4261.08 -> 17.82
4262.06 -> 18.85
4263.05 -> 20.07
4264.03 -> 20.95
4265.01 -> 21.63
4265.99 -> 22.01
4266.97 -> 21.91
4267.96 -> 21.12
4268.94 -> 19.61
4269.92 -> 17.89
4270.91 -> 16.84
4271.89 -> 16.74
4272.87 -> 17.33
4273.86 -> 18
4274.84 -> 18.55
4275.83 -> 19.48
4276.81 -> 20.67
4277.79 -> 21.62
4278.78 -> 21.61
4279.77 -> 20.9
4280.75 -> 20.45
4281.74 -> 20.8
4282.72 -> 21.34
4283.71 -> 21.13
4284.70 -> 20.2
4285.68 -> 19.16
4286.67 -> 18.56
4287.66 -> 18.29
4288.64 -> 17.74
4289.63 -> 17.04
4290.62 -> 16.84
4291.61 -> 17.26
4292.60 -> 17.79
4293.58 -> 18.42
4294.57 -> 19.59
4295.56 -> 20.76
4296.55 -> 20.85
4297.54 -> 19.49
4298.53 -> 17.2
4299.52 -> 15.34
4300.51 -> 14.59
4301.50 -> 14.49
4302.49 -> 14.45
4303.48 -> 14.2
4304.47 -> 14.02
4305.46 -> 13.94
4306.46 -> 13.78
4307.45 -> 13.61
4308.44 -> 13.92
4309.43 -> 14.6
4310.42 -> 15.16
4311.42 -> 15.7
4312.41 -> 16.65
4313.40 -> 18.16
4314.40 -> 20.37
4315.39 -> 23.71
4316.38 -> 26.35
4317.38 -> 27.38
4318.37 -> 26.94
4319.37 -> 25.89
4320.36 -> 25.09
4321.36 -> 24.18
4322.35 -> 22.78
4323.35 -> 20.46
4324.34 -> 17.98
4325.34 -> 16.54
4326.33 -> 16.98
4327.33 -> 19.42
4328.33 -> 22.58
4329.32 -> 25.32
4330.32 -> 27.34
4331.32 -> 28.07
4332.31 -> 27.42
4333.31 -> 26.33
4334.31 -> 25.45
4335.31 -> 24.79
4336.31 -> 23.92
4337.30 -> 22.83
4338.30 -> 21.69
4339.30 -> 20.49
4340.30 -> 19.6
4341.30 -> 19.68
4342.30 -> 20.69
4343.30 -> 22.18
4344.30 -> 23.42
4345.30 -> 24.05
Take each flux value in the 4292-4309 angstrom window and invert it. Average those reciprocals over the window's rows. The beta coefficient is 0.0630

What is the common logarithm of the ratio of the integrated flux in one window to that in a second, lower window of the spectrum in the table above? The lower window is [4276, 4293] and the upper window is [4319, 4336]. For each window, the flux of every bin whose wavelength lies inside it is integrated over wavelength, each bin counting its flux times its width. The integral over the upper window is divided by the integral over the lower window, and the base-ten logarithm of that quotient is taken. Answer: 0.08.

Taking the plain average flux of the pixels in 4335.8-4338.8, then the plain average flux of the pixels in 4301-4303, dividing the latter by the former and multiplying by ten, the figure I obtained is 6.3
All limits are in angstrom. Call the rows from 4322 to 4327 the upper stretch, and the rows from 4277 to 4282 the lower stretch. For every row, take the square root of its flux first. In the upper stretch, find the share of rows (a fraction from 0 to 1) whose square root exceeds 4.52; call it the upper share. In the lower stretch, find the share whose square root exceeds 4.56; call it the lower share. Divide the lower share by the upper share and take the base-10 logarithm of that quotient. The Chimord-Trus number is 0.30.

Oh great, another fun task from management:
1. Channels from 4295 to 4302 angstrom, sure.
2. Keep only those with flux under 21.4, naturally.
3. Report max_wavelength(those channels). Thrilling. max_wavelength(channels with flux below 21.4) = 4301.50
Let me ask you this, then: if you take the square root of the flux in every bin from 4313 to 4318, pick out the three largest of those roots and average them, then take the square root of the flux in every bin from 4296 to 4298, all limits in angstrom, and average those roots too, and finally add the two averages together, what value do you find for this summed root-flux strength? 9.6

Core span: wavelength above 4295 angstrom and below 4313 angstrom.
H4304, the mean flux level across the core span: 16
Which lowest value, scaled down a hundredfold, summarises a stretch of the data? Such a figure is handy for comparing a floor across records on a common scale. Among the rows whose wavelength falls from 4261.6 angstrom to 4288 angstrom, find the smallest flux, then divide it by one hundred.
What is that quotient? 0.167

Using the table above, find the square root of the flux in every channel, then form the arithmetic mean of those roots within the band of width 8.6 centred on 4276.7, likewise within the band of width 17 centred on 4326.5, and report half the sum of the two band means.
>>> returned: 4.64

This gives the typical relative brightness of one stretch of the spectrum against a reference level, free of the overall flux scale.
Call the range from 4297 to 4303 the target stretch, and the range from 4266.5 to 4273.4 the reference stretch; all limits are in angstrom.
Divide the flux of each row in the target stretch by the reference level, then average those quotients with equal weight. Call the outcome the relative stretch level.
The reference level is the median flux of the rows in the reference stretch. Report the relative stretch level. 0.89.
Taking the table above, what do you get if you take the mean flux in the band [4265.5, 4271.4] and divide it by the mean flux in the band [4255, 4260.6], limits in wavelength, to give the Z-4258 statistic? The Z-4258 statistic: 1.00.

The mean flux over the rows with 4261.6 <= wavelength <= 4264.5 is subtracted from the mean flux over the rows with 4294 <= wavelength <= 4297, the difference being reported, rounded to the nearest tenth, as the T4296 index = 0.4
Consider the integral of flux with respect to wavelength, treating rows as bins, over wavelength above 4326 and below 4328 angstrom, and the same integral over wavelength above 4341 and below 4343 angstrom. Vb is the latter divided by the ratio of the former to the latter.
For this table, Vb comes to 45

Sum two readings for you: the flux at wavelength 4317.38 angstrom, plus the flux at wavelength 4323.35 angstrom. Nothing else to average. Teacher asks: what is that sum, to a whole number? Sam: 48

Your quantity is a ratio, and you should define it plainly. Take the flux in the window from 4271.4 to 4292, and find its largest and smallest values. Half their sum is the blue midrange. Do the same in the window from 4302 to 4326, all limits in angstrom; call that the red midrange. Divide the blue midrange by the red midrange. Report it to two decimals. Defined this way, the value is 0.94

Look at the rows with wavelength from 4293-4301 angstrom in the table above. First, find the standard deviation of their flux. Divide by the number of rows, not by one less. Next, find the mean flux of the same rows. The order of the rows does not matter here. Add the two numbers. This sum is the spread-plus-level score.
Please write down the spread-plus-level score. 20.5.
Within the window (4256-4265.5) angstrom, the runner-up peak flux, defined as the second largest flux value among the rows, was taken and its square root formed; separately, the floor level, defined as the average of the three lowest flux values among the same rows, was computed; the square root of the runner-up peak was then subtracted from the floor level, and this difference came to 13.6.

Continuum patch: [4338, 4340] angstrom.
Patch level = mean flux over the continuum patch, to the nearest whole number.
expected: 21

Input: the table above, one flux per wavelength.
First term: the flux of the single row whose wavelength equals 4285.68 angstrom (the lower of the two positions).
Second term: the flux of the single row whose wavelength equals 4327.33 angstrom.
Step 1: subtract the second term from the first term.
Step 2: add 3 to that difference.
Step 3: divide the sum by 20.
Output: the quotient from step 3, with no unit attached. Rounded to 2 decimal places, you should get 0.14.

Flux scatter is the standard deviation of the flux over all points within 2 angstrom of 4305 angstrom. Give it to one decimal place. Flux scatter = 0.2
